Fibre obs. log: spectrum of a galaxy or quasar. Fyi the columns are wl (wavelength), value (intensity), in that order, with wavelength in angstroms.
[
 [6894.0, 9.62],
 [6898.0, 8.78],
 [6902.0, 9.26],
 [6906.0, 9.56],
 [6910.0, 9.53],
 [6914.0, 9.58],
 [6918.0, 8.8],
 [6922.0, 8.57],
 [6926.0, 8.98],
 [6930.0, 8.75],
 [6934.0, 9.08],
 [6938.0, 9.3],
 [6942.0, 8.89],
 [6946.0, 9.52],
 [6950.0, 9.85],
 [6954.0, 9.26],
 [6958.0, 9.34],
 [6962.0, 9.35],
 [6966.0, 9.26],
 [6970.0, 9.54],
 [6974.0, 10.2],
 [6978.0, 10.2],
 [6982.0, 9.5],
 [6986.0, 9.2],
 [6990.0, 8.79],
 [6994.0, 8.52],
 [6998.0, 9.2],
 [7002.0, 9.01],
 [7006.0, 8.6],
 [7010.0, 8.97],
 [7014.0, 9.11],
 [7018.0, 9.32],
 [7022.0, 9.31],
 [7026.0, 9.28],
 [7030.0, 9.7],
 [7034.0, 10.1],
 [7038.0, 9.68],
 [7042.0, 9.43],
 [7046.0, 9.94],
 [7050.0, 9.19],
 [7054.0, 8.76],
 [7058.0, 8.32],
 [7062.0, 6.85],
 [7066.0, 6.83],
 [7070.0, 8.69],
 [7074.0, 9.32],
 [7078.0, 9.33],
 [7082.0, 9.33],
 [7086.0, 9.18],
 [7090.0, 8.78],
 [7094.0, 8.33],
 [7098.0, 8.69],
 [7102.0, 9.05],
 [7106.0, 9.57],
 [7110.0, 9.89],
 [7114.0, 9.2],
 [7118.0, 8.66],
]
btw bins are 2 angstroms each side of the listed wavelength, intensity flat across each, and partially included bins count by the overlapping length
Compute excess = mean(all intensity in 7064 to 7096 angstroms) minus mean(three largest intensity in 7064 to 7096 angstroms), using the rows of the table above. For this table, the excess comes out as -0.60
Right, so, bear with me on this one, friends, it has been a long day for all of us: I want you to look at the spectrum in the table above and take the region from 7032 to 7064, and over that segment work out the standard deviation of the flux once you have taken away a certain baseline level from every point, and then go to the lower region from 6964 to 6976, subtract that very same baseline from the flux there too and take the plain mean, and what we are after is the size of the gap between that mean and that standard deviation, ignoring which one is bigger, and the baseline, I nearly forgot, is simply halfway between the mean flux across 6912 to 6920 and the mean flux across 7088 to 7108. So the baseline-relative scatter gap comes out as 0.4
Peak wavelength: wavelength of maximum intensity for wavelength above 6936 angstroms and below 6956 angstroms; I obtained 6950.0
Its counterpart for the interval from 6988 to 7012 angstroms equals 6998.0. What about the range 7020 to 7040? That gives 7034.0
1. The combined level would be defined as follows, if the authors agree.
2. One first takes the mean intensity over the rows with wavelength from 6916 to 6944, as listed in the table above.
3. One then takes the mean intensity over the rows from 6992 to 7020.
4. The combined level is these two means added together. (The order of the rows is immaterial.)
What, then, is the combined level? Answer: 17.9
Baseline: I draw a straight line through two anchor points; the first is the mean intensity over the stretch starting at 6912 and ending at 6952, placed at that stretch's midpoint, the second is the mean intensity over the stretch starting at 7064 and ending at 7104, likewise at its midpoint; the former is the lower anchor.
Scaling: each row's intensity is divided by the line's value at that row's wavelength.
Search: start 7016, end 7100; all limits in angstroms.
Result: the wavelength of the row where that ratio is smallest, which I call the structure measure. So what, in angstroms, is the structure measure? 7066.0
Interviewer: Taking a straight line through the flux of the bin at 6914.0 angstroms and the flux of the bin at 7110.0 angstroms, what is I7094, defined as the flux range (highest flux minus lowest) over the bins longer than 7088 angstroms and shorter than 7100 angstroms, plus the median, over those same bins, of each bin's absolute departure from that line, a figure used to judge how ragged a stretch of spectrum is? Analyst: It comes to 1.6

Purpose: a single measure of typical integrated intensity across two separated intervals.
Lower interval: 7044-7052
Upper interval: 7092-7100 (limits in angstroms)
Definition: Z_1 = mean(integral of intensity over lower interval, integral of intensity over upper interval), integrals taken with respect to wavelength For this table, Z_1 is 72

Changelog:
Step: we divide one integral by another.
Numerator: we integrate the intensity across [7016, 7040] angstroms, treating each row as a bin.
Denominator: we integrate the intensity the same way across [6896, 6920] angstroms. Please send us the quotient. 1.03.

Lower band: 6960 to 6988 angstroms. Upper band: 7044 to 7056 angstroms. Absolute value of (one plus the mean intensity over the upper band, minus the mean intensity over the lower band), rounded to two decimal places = 0.69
